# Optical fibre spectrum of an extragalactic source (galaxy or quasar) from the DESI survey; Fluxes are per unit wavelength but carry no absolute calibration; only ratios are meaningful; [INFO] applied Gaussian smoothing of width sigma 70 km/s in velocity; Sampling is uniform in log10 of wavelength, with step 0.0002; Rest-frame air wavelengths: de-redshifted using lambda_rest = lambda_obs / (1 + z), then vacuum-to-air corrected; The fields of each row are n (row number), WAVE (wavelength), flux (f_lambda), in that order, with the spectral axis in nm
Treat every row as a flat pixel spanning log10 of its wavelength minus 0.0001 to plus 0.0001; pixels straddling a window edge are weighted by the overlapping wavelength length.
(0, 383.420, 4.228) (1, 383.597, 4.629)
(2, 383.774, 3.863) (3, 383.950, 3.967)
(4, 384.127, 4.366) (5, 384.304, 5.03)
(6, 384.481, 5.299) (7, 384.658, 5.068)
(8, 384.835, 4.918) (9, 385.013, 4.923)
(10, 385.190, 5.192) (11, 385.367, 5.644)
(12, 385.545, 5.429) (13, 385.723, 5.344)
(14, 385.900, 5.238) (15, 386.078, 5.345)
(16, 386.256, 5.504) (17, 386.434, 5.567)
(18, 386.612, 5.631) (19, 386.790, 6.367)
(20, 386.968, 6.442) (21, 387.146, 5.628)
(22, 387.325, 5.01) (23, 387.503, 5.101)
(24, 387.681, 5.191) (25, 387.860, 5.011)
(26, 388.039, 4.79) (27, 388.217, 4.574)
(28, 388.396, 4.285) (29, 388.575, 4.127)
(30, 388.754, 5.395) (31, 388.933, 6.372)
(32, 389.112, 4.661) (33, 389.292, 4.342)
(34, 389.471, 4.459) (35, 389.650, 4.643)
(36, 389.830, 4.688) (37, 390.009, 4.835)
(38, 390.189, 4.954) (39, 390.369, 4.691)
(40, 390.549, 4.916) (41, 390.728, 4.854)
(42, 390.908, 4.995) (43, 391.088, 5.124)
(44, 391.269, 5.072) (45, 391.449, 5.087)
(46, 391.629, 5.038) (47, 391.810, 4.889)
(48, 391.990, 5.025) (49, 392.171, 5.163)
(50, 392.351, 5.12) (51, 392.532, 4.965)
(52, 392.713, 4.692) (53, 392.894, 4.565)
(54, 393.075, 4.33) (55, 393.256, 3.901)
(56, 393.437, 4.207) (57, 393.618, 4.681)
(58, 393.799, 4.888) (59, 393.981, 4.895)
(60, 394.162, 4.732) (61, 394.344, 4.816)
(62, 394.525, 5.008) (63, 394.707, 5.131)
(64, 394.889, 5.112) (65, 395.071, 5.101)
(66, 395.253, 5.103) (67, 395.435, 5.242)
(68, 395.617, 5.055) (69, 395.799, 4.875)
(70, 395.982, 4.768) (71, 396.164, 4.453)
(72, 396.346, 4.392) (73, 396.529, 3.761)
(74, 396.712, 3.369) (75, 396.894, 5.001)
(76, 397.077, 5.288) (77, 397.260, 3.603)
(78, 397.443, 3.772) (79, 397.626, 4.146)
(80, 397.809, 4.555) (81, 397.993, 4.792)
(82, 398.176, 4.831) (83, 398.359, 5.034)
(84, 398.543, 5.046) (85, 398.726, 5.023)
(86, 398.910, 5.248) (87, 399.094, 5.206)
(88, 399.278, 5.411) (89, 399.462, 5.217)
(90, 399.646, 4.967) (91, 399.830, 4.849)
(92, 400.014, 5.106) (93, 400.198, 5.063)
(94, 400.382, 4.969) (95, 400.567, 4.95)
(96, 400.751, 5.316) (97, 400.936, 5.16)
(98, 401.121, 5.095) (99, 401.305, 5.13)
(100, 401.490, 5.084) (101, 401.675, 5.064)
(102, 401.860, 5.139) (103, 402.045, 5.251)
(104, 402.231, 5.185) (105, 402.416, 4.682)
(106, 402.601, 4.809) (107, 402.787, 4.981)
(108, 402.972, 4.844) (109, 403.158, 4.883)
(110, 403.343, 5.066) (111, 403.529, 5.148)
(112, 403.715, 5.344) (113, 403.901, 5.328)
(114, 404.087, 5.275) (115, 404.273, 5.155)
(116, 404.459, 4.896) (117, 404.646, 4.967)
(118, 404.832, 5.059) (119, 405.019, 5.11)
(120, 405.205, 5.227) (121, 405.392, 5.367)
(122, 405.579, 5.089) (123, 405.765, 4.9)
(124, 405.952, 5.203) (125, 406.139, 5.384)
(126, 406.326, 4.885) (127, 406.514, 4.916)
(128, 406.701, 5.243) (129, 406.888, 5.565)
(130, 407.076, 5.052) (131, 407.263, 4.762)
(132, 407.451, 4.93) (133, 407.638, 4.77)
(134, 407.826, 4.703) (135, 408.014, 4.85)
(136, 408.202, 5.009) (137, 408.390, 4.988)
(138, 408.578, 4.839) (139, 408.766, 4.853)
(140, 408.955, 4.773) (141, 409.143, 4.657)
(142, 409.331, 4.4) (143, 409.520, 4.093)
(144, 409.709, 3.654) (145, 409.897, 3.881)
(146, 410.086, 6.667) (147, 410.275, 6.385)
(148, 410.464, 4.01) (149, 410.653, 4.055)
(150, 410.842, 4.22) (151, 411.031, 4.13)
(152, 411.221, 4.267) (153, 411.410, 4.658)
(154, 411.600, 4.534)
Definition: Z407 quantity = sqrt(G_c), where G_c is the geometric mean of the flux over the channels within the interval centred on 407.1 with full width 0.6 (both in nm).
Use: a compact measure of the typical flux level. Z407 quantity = 2.26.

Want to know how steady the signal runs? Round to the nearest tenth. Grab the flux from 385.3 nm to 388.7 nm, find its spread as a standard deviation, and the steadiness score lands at 0.6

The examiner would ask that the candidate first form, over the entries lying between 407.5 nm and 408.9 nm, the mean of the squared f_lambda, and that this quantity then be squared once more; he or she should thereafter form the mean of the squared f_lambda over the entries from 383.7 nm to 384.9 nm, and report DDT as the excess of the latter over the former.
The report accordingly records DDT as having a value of -536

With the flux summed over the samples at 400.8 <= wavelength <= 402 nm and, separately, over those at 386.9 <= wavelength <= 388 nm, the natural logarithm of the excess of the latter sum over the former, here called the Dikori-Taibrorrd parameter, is 0.5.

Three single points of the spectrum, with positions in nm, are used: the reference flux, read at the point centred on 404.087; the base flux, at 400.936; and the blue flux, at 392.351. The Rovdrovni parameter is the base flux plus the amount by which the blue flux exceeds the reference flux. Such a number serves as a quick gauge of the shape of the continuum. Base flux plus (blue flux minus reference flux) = 5.0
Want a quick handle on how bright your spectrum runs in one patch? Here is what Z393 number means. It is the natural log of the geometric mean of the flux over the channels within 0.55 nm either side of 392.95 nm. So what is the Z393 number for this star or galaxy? 1.49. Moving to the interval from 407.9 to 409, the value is 1.59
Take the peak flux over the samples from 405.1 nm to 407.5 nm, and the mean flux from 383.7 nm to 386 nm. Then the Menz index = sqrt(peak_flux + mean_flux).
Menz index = 3.24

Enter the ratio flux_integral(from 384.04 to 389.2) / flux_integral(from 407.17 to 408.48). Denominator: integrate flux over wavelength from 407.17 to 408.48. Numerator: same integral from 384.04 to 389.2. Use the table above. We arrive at 4.2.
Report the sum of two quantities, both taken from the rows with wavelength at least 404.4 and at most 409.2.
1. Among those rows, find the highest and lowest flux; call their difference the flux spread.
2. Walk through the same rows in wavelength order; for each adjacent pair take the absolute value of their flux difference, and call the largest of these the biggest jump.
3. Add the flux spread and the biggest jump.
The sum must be 1.4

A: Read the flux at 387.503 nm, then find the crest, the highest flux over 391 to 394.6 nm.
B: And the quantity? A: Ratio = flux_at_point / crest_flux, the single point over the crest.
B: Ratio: 0.988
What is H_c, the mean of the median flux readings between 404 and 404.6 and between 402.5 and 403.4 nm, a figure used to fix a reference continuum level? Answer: 5.02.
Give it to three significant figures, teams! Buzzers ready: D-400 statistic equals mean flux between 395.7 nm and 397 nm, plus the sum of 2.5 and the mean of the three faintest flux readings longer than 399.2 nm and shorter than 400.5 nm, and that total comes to 11.8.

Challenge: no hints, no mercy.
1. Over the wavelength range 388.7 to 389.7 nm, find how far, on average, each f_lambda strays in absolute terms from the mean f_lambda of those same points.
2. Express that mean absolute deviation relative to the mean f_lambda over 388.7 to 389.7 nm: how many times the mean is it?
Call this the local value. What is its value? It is 0.12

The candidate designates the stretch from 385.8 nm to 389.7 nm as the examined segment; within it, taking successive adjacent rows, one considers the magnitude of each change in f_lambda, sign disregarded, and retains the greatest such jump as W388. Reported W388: 1.7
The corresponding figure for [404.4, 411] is 2.8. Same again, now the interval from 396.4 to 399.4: 1.7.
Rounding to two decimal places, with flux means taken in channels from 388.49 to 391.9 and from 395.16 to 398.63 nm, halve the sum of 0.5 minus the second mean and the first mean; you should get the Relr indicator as 0.41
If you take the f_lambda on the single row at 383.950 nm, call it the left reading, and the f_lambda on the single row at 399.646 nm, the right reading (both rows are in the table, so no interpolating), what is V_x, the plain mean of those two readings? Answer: 4.47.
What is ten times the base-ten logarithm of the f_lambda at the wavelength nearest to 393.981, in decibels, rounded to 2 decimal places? 6.90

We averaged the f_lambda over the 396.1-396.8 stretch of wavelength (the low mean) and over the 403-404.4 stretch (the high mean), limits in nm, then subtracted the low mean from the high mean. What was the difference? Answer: 1.2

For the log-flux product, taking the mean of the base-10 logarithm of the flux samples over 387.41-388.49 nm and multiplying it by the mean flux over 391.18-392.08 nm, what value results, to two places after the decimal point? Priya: 3.43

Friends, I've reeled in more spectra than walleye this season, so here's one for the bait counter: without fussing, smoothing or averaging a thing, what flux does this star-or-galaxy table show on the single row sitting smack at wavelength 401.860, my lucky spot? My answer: 5.139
